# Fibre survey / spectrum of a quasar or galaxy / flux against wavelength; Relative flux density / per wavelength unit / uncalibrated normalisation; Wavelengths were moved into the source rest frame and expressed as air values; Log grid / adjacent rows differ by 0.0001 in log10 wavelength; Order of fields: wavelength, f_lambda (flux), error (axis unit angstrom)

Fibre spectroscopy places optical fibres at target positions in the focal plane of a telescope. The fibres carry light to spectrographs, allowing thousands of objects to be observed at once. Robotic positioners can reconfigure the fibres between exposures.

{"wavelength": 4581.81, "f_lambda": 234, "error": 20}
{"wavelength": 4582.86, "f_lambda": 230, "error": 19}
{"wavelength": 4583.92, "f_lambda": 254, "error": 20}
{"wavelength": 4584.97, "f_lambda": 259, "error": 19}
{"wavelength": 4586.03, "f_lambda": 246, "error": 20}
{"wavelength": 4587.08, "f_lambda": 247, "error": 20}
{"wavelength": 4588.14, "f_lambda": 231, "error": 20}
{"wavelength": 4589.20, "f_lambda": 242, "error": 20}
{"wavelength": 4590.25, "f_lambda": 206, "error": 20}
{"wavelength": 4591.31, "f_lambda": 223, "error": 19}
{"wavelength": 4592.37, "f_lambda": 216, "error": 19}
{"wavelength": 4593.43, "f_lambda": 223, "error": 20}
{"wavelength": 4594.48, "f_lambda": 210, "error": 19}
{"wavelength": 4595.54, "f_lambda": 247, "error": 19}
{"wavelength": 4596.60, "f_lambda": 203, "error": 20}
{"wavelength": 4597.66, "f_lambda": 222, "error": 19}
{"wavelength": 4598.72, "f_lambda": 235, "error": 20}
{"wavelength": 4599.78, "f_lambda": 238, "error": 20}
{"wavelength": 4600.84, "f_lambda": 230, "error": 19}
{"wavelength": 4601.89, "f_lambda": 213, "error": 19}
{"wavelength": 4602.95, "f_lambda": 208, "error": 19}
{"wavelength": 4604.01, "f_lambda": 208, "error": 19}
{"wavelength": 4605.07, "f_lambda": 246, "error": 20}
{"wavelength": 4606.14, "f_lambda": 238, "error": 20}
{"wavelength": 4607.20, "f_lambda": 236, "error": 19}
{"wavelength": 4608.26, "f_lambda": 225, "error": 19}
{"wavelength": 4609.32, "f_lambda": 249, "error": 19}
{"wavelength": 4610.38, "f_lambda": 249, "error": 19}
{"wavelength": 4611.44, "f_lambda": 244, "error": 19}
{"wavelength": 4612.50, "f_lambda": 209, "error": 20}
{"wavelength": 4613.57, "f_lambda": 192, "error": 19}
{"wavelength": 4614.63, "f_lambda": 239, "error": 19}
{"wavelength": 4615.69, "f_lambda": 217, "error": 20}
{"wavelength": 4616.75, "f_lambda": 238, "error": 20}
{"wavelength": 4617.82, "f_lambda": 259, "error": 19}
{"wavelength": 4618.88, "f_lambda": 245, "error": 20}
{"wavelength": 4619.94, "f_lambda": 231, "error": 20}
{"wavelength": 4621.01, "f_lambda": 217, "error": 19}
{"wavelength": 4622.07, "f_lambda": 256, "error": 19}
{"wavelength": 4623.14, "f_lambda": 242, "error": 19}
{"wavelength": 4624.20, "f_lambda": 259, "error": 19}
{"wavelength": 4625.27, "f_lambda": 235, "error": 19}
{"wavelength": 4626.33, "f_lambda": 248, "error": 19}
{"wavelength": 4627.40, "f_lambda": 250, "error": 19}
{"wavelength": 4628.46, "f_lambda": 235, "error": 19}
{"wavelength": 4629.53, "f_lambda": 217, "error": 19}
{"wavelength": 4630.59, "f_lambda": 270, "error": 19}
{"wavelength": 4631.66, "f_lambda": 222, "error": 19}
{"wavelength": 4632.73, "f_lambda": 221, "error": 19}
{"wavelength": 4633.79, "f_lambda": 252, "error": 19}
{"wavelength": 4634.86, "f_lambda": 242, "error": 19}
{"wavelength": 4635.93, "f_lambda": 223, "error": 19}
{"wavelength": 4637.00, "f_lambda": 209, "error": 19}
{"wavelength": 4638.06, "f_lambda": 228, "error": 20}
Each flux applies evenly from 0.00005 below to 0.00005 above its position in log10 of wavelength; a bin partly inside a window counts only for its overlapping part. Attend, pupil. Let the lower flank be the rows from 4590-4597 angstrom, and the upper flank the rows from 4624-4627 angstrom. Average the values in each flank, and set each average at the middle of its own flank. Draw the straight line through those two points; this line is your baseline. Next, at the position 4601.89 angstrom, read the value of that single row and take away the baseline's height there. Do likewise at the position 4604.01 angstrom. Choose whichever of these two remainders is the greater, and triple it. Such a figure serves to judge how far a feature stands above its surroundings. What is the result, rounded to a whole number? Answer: -39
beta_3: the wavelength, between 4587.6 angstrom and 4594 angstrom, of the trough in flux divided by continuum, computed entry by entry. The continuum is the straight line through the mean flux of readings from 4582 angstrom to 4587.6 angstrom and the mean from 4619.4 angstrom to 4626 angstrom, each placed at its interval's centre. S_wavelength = 4590.25 angstrom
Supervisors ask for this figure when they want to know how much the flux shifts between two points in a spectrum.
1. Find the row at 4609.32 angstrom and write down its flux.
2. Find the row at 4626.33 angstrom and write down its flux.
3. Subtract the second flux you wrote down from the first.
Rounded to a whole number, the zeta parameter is 1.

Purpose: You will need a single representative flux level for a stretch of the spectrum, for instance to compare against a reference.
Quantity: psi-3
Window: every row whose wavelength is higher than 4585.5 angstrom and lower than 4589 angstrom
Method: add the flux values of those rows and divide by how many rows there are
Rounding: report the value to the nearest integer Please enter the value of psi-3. 241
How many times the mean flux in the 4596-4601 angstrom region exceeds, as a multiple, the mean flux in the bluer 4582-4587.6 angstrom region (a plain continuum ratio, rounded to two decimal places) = 0.91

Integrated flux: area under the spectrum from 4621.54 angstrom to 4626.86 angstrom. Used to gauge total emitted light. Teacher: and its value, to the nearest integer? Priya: 1320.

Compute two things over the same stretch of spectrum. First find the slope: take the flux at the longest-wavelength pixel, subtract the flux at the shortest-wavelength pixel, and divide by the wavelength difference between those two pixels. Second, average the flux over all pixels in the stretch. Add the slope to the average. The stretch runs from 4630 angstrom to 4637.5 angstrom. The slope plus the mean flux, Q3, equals 225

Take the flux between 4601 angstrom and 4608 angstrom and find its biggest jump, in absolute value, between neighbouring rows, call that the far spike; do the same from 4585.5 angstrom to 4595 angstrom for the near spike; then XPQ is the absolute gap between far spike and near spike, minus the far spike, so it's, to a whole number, -36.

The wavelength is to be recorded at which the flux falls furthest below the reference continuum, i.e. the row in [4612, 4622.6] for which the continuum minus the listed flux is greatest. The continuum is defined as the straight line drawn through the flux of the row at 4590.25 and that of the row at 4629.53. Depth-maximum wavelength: 4613.57 angstrom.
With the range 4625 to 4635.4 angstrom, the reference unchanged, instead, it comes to 4629.53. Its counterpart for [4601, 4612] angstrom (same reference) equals 4604.01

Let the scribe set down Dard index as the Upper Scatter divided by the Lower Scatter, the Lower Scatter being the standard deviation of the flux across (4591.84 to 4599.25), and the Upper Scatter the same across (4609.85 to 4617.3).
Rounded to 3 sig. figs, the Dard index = 1.42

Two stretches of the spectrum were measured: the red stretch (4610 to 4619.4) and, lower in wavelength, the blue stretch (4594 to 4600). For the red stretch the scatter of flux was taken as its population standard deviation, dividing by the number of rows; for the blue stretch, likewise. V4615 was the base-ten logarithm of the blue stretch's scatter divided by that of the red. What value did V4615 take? -0.12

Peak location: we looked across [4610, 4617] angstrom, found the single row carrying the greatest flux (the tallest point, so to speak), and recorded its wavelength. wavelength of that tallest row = 4610.38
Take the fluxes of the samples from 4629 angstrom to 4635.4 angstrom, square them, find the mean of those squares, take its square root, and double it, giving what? 476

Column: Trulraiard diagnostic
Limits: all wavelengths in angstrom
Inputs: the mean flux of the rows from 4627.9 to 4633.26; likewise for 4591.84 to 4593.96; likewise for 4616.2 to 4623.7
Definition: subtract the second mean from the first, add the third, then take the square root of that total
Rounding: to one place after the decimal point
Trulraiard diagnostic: 16.0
